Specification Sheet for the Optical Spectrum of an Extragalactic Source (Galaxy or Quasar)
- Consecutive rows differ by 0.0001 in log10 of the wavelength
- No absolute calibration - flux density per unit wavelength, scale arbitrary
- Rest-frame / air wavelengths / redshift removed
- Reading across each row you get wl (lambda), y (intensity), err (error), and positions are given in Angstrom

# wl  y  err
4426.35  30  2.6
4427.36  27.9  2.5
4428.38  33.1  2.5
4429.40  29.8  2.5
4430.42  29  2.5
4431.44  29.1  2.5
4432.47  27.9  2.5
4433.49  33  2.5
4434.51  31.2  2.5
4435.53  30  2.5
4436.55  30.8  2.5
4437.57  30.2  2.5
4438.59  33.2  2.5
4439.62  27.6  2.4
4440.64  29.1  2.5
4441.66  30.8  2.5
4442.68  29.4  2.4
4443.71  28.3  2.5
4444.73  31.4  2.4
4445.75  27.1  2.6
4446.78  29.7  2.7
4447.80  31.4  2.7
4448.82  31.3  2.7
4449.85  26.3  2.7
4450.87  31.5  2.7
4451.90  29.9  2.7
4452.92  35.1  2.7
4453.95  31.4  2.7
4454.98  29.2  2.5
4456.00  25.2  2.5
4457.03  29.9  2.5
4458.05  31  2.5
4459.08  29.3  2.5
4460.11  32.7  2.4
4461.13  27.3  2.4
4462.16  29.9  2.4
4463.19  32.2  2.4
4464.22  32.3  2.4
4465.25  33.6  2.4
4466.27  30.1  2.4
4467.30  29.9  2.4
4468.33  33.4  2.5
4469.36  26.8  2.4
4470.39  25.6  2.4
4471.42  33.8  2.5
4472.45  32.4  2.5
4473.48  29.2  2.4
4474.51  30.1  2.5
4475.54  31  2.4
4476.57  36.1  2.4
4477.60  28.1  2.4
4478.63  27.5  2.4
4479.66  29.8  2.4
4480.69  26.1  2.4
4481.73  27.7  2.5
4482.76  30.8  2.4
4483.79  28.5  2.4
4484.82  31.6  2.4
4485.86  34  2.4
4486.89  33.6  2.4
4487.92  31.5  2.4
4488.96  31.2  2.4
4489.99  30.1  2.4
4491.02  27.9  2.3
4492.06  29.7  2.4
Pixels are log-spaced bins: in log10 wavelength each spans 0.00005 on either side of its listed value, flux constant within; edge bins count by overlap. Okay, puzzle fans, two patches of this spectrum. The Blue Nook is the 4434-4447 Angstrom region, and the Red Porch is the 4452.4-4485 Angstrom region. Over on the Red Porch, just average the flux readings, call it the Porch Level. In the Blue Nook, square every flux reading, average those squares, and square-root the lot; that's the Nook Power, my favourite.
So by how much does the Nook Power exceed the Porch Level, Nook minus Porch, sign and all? -0.3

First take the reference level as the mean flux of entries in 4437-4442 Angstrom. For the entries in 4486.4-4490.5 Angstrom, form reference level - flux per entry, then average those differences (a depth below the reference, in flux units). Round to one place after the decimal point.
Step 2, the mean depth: -1.4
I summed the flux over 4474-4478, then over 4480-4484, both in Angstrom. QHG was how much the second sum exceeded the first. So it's -12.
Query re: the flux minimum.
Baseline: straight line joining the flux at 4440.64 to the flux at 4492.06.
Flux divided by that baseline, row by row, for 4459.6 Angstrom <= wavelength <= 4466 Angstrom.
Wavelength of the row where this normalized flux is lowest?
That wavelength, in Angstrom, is 4461.13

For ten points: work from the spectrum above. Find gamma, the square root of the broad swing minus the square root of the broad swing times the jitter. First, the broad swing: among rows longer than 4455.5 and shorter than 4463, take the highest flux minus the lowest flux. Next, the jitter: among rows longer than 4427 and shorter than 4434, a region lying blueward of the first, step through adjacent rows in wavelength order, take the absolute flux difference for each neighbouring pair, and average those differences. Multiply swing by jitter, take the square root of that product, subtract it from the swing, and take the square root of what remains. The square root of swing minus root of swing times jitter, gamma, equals 1.75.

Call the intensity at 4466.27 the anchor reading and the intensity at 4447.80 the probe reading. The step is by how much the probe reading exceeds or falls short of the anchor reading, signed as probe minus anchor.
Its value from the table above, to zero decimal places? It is 1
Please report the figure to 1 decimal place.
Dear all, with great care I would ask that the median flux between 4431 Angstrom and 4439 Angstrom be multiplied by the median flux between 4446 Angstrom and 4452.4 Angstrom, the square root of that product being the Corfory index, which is 30.5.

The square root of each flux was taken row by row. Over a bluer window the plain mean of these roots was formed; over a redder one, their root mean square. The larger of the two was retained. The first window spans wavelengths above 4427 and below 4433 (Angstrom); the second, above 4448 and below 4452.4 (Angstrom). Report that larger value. 5.45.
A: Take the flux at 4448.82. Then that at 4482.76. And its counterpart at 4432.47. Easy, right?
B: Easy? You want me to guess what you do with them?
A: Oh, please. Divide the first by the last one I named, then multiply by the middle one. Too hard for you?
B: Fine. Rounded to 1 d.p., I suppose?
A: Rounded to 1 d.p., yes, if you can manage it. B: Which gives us 34.6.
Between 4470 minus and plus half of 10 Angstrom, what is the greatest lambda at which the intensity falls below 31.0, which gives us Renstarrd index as 4474.51 Angstrom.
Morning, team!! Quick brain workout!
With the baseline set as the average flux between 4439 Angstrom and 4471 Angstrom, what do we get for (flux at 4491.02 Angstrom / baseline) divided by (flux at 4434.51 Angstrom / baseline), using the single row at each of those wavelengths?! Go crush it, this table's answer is 0.89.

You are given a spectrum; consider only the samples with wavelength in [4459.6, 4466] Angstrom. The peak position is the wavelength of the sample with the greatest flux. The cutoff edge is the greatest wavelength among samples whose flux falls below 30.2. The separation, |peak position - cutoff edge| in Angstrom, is 3.1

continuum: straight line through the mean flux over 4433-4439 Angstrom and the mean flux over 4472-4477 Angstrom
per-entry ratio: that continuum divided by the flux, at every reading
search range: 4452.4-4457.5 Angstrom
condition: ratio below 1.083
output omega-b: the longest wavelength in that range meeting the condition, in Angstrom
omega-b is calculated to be 4457.03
